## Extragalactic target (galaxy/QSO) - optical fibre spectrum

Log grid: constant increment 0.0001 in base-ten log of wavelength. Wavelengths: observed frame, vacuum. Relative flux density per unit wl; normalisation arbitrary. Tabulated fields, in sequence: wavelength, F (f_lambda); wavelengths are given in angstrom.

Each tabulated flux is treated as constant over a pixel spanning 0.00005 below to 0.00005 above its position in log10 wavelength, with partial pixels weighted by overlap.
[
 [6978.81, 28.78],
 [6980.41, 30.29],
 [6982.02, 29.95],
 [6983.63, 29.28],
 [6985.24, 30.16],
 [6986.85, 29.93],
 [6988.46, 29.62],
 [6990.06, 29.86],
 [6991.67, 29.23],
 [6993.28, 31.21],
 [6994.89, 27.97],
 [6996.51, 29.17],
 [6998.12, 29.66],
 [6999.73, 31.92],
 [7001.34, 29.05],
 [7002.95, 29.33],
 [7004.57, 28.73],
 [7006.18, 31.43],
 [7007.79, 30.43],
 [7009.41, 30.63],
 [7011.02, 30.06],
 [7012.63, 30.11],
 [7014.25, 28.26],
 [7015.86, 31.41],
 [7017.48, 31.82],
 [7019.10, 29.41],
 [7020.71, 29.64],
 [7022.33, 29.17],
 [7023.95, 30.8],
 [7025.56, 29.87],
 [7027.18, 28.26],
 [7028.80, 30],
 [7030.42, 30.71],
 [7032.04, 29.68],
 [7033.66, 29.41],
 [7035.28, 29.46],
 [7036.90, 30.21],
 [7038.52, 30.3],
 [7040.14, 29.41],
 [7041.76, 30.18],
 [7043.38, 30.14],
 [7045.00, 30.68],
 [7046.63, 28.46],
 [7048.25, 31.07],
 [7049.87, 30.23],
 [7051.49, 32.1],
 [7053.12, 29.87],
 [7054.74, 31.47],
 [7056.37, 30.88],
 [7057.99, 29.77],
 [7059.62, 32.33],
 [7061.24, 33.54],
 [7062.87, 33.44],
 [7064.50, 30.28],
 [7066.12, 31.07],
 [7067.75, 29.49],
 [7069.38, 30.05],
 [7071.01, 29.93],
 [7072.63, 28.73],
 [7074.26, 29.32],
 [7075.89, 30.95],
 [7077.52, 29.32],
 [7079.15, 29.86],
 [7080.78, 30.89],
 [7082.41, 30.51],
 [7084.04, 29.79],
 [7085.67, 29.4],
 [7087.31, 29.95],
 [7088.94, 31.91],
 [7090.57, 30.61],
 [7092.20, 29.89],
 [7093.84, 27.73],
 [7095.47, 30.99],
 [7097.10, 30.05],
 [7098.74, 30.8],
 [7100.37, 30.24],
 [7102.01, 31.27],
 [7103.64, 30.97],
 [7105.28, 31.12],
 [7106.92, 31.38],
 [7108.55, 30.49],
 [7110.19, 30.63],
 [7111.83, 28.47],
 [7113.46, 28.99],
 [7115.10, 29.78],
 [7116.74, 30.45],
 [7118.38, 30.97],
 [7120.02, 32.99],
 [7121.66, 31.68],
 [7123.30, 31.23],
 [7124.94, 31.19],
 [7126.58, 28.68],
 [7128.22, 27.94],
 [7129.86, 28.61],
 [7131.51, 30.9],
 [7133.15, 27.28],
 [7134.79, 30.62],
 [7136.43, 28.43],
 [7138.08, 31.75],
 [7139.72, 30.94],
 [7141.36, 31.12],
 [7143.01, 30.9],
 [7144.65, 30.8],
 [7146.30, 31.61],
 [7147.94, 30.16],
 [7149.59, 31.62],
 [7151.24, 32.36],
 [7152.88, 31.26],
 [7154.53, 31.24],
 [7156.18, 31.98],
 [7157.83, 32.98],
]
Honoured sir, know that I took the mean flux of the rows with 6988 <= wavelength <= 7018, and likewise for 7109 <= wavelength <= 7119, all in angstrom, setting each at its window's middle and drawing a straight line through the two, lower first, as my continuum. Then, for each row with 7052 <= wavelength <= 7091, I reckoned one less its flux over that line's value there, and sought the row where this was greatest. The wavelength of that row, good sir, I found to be 7072.63 angstrom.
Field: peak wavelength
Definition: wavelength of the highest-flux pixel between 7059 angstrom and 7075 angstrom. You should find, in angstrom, 7061.24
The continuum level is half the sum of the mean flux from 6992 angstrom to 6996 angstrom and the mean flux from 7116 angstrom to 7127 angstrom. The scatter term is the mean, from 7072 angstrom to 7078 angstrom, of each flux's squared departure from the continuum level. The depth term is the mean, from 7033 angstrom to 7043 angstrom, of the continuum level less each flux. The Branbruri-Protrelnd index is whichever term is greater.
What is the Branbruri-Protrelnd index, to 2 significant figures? 1.2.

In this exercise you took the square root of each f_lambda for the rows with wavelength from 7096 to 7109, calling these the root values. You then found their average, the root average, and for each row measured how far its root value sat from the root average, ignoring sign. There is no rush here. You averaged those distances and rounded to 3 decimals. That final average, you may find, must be 0.036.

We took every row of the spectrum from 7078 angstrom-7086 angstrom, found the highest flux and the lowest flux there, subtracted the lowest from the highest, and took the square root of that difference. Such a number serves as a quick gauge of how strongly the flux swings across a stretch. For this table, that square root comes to 1.2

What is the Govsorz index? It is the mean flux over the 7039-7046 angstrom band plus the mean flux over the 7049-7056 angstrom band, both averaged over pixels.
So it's 61.0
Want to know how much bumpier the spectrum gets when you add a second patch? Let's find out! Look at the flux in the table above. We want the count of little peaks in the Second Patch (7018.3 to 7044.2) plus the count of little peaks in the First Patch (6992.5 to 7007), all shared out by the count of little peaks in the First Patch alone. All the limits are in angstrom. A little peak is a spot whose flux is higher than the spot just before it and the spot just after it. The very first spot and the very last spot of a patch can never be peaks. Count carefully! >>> 3.5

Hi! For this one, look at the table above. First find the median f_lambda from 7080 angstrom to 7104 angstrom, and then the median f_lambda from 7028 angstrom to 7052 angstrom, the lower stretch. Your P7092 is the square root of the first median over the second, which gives 1.01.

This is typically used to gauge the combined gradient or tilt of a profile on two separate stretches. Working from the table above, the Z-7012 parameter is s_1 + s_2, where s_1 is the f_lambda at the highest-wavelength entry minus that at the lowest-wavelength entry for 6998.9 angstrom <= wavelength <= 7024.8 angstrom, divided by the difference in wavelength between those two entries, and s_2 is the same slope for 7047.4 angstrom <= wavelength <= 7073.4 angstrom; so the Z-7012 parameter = -0.14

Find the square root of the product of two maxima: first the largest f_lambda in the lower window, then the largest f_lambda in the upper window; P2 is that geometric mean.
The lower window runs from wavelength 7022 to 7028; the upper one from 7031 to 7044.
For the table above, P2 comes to 30.5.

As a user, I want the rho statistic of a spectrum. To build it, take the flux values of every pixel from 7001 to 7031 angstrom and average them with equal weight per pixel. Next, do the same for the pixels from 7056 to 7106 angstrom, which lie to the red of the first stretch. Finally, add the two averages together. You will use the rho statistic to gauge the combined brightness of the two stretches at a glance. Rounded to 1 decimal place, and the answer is 60.4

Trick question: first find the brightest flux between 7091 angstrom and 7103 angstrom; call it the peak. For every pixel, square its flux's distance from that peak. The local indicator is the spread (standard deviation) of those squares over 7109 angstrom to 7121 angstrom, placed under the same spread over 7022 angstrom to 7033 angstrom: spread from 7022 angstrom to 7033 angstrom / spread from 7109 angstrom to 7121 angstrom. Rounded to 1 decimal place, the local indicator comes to 1.1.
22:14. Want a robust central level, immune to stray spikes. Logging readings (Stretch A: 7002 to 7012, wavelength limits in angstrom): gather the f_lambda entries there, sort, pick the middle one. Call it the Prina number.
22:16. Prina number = 30.2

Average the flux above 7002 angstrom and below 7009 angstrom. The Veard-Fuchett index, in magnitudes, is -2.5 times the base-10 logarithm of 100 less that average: -4.613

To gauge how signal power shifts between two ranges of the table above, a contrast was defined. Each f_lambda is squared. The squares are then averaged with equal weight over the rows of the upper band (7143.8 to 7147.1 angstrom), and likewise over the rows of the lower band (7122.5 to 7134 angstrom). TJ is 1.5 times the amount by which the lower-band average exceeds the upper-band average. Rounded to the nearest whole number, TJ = -160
